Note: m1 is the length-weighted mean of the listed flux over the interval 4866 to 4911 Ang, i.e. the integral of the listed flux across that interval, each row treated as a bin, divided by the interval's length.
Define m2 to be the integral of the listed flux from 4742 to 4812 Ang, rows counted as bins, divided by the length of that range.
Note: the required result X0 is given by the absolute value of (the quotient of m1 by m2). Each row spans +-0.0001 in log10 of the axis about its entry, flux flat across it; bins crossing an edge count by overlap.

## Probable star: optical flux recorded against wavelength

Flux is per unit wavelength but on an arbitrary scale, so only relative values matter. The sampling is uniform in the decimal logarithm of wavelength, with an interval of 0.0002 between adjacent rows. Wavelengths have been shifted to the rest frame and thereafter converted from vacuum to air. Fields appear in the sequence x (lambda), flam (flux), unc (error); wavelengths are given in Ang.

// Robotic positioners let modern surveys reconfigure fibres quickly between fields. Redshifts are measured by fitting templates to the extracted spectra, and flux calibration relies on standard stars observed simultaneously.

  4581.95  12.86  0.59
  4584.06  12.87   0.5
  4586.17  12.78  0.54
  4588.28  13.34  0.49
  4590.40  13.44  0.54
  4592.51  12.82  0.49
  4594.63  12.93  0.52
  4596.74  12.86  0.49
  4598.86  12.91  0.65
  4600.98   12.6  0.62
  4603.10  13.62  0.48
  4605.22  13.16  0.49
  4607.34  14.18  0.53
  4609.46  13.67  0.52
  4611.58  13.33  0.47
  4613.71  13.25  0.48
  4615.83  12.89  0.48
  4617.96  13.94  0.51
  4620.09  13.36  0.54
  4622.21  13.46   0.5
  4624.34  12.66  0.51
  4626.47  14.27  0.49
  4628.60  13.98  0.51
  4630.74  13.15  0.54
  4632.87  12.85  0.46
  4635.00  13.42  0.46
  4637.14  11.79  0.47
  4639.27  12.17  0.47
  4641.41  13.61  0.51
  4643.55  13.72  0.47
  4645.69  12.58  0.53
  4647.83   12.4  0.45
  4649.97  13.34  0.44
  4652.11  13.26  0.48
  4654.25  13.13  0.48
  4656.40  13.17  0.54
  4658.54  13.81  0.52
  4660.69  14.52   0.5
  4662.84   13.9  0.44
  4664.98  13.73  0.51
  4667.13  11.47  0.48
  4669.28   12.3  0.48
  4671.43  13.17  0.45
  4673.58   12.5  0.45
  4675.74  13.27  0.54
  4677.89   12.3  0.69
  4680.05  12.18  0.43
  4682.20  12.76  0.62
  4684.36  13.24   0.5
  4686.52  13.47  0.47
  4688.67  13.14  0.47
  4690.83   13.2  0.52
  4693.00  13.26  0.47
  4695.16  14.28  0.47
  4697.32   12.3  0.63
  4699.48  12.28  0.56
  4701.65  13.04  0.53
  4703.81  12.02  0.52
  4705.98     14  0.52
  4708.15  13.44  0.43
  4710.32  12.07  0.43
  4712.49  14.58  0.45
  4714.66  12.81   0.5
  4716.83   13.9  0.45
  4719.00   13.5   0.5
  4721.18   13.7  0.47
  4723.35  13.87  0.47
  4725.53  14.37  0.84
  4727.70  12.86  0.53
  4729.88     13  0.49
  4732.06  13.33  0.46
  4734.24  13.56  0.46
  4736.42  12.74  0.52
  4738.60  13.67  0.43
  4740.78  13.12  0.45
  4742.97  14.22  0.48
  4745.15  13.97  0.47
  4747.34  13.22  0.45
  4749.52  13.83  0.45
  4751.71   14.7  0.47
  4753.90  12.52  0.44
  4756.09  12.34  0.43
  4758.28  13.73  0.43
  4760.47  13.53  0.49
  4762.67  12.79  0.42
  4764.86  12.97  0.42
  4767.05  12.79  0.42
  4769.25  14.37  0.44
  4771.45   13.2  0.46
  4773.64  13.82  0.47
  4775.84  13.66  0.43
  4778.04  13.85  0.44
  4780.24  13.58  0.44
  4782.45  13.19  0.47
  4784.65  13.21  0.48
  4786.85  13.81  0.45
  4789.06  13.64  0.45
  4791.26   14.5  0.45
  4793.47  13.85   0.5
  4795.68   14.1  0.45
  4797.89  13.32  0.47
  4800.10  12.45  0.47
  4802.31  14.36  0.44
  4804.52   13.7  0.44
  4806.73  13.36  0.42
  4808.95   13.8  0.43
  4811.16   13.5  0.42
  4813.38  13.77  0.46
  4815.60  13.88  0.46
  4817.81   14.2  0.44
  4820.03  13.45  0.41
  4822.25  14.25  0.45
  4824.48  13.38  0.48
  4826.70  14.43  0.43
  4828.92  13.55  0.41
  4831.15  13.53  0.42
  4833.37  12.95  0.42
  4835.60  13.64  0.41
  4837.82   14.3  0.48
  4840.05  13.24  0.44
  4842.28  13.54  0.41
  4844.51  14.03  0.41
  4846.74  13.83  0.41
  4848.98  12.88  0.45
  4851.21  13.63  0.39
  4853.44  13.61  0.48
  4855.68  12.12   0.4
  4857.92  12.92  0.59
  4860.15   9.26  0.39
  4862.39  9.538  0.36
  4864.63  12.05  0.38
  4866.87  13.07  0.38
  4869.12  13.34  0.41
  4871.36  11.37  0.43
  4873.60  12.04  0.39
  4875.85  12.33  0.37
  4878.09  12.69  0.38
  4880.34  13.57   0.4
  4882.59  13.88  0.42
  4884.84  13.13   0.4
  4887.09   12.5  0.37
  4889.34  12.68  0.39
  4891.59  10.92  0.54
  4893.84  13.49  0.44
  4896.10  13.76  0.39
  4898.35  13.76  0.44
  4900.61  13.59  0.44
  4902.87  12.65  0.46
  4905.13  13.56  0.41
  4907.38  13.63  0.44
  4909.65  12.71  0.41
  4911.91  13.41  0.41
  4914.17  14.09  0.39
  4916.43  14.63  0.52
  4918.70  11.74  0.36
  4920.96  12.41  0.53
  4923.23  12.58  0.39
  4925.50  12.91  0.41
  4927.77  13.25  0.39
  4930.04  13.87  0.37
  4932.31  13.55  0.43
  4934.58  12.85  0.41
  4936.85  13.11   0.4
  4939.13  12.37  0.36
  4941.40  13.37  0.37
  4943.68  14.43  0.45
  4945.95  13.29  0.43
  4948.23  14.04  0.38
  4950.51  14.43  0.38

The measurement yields 0.95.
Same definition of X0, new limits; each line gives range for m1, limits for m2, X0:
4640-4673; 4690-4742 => 0.99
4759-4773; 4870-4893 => 1.06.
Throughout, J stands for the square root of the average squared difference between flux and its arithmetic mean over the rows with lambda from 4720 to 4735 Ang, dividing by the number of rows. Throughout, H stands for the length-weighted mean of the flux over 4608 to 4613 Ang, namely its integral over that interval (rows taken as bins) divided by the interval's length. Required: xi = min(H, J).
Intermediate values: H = 13.54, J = 0.48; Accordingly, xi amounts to 0.48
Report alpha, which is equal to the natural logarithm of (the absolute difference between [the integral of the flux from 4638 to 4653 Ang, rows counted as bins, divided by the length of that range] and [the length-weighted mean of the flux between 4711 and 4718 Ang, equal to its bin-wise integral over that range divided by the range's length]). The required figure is -0.4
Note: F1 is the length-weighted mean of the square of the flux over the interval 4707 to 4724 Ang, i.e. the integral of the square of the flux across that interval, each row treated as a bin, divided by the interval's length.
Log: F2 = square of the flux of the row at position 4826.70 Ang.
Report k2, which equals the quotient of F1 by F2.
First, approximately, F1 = 182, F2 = 208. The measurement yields 0.87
